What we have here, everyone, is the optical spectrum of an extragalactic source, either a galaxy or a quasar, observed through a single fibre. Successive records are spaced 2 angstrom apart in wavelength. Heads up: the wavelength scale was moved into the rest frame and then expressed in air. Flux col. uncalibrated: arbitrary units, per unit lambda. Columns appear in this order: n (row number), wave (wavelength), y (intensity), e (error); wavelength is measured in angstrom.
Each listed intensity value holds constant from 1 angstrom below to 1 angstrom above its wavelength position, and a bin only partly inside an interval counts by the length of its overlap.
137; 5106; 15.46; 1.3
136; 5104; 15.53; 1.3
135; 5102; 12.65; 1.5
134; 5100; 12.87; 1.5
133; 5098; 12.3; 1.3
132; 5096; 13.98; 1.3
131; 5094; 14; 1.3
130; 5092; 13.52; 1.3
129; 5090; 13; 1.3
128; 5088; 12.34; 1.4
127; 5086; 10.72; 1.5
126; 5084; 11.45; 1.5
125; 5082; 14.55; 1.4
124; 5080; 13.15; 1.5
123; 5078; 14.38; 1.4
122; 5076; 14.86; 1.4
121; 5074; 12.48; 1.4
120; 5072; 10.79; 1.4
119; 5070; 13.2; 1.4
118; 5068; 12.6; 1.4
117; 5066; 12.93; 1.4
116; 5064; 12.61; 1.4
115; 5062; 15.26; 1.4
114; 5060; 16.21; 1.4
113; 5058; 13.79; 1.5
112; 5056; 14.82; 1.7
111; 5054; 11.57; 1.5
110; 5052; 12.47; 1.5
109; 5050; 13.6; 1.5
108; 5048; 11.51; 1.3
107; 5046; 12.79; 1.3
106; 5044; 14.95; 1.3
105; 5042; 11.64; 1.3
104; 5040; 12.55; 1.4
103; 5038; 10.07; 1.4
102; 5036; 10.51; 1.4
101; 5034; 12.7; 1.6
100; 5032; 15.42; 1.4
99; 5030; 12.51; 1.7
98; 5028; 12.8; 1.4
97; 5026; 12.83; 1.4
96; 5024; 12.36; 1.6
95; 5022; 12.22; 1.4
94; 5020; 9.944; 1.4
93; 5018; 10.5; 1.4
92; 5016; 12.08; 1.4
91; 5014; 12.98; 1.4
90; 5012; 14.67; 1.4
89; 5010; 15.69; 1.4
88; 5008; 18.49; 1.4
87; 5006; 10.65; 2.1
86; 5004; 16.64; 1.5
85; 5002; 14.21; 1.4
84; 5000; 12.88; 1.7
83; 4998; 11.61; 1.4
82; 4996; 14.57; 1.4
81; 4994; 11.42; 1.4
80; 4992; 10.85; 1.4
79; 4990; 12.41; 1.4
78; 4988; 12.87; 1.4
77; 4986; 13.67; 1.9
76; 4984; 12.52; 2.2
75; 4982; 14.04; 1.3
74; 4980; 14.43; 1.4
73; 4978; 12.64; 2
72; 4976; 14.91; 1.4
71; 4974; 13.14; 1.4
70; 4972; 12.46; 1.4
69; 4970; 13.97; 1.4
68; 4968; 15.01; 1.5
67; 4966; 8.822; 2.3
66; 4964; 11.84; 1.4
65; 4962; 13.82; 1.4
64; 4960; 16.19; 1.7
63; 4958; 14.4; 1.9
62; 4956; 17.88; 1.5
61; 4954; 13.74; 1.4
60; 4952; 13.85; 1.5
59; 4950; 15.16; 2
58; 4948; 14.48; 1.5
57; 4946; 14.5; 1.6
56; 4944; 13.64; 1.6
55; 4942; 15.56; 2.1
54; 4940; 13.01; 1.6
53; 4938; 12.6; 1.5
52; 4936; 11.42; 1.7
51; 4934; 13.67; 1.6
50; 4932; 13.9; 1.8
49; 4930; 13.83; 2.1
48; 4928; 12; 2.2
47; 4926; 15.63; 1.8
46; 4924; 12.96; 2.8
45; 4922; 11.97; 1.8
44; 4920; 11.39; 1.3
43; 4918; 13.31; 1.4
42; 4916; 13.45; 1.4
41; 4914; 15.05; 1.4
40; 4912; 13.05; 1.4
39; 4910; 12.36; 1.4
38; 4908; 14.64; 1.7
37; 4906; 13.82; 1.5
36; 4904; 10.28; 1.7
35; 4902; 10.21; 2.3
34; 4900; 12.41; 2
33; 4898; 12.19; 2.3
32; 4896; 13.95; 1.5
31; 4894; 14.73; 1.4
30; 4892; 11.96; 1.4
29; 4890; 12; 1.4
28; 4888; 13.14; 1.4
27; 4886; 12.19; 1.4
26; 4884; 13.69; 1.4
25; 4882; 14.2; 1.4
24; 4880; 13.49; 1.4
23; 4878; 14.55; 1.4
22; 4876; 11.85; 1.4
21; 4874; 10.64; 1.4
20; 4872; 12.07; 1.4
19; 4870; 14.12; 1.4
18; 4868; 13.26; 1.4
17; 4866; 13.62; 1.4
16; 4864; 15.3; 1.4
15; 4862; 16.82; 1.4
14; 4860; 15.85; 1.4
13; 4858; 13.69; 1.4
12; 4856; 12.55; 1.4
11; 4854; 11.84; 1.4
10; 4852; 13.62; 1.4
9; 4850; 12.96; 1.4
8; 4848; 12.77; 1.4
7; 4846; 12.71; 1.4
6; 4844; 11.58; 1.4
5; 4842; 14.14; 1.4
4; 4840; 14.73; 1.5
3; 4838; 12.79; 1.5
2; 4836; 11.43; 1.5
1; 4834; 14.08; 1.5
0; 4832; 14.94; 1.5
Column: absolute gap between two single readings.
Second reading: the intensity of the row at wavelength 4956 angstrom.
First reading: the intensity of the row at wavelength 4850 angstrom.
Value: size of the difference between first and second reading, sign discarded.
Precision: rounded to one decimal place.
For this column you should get 4.9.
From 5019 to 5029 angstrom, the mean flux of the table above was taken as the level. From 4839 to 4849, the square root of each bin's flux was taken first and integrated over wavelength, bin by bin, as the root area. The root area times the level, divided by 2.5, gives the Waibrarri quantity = 175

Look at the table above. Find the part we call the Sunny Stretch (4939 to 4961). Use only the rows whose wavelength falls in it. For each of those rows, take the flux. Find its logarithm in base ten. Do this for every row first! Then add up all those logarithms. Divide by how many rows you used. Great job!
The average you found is 1.168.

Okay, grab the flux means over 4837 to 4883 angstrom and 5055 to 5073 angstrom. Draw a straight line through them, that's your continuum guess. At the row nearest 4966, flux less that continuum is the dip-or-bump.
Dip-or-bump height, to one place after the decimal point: -4.7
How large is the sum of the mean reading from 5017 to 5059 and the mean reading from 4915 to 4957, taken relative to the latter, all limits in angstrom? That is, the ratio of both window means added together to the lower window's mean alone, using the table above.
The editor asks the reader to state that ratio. 1.91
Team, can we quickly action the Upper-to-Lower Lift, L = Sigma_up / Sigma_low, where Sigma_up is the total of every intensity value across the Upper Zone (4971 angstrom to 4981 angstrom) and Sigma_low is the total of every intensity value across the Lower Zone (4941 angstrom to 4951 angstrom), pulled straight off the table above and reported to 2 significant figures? 0.92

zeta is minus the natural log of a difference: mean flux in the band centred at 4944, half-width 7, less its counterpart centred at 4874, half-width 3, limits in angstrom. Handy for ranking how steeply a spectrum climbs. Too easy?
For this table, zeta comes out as -1.0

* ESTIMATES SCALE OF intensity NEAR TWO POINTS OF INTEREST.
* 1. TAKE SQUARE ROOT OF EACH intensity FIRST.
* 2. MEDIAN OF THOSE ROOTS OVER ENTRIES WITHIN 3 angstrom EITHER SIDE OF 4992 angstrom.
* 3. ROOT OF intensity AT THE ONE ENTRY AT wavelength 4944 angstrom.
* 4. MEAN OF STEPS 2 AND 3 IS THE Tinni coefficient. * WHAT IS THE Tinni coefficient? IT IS 3.54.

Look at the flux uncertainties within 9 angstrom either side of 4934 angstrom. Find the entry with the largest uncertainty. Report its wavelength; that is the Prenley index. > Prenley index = 4928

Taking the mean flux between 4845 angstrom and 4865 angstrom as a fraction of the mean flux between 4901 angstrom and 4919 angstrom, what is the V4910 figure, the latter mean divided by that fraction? 12.1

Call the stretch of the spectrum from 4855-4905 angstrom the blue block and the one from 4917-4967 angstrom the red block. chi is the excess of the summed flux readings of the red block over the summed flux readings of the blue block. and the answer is 11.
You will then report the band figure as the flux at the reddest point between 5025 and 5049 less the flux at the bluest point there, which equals -1.3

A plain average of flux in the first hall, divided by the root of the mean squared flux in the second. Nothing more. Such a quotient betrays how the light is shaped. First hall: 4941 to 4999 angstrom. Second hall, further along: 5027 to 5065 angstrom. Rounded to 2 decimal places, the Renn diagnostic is 1.03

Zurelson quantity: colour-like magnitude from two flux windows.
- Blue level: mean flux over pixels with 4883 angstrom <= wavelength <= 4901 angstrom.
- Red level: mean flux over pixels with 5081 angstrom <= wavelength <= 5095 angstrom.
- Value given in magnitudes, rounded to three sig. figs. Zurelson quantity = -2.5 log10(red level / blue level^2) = 2.79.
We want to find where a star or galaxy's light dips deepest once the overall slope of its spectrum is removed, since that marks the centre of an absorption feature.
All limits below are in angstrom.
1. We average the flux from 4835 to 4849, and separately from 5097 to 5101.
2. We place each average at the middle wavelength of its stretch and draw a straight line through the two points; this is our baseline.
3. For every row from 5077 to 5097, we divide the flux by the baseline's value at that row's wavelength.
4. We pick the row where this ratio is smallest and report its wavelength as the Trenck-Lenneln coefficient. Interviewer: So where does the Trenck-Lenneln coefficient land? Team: 5086 angstrom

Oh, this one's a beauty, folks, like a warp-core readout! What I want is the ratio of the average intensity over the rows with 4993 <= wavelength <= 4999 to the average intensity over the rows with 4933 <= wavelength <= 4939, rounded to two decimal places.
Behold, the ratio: 1.00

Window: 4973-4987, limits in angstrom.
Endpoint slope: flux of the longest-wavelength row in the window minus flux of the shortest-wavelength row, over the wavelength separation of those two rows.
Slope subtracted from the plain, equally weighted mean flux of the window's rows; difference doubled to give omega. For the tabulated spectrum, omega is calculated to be 27.2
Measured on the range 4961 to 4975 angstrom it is 25.6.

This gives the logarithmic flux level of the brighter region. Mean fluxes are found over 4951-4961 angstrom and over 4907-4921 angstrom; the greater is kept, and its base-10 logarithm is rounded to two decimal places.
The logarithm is 1.18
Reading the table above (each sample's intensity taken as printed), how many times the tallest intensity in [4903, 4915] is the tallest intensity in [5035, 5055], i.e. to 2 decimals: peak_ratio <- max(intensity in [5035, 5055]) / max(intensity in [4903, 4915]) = 0.99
